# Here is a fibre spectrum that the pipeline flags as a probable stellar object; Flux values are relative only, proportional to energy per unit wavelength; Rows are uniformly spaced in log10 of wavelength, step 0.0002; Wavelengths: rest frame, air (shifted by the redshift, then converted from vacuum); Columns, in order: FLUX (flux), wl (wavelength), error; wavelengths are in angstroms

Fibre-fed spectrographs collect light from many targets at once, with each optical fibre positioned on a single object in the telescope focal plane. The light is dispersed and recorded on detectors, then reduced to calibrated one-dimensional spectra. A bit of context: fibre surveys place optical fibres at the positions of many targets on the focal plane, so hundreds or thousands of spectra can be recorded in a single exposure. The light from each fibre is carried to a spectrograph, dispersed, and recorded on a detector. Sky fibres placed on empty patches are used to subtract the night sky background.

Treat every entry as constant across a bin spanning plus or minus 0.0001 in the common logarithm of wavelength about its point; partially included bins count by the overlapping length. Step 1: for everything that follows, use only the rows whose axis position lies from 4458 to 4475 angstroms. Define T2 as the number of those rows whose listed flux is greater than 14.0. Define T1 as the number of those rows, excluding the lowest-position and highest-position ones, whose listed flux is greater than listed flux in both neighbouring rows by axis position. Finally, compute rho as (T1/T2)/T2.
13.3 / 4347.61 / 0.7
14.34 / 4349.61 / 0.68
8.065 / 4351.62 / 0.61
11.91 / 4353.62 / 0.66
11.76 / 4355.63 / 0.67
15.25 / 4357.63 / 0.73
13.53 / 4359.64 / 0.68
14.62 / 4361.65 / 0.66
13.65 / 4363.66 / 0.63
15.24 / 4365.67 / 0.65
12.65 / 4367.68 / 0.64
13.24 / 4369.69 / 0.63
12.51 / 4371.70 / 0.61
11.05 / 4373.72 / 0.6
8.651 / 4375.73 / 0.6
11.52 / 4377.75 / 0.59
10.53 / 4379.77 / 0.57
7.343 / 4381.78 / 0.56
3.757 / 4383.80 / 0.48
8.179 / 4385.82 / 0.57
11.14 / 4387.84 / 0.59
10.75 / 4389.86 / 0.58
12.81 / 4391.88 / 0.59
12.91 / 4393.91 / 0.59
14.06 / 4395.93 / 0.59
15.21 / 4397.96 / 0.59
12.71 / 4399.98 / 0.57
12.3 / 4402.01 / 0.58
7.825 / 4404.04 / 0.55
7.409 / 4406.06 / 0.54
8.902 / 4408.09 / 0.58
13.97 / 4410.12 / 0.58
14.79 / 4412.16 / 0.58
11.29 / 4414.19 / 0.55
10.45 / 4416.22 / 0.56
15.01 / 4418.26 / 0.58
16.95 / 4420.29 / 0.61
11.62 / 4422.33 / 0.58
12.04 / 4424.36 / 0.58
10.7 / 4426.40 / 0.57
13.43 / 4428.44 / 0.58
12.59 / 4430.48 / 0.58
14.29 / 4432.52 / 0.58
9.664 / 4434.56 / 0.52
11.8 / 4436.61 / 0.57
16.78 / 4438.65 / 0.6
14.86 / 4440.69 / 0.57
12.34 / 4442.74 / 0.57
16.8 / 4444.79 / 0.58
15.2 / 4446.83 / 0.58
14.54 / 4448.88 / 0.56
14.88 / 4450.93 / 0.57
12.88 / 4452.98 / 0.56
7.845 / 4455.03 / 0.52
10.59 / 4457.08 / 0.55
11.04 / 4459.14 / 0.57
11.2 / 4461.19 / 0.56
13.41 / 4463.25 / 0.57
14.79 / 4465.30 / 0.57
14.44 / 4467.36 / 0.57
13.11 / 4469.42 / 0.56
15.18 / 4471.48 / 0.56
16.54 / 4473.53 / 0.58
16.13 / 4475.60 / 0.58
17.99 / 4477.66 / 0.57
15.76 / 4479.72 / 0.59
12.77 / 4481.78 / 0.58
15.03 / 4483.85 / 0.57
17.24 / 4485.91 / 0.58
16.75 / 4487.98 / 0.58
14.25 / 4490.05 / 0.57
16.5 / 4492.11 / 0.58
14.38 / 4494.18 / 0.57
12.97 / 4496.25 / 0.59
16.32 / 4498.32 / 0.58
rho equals 0.06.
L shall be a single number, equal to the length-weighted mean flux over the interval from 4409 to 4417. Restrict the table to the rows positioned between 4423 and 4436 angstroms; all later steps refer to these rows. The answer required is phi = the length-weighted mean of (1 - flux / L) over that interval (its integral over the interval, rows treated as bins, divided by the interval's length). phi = 0.0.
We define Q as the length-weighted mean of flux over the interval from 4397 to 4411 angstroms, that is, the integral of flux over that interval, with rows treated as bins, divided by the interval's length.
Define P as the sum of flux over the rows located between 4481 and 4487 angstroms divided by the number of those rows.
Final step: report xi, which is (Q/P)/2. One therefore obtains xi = 0.37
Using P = 15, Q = 11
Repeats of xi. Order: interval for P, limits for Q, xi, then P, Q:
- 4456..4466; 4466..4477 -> 0.62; 12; 15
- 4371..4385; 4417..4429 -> 0.71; 9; 13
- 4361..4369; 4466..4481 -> 0.55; 14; 16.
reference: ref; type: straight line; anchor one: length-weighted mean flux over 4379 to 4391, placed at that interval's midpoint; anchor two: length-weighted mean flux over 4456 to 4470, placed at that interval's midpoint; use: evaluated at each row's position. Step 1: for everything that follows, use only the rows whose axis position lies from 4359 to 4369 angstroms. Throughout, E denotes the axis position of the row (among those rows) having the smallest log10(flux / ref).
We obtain 4367.68 angstroms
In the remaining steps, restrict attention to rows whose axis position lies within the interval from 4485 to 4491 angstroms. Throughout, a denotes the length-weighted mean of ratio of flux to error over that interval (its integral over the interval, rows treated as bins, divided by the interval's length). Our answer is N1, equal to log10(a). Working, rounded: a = 28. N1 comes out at 1.44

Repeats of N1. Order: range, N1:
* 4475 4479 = 1.47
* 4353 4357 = 1.26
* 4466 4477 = 1.42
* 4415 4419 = 1.34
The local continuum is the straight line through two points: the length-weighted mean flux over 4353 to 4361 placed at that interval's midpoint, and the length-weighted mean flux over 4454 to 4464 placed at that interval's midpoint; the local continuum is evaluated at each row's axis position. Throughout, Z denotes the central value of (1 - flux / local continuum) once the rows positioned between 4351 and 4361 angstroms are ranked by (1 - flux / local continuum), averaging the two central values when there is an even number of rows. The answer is 0.11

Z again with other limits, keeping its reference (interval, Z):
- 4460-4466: -0.26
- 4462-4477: -0.40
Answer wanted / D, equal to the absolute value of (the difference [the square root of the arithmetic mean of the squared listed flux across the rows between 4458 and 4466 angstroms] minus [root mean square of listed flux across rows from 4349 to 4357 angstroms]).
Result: 1.0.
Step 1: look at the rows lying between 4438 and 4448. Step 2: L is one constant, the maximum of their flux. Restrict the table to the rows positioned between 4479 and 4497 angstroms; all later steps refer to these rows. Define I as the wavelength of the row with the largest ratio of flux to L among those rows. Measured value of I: 4485.91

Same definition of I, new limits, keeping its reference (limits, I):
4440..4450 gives 4444.79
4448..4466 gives 4450.93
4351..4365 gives 4357.63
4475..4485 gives 4477.66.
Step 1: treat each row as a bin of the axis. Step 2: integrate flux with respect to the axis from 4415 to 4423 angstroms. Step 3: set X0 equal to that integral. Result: 108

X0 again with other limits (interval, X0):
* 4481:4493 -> 186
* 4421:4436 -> 182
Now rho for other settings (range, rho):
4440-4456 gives 0.08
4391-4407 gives 0.25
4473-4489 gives 0.04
